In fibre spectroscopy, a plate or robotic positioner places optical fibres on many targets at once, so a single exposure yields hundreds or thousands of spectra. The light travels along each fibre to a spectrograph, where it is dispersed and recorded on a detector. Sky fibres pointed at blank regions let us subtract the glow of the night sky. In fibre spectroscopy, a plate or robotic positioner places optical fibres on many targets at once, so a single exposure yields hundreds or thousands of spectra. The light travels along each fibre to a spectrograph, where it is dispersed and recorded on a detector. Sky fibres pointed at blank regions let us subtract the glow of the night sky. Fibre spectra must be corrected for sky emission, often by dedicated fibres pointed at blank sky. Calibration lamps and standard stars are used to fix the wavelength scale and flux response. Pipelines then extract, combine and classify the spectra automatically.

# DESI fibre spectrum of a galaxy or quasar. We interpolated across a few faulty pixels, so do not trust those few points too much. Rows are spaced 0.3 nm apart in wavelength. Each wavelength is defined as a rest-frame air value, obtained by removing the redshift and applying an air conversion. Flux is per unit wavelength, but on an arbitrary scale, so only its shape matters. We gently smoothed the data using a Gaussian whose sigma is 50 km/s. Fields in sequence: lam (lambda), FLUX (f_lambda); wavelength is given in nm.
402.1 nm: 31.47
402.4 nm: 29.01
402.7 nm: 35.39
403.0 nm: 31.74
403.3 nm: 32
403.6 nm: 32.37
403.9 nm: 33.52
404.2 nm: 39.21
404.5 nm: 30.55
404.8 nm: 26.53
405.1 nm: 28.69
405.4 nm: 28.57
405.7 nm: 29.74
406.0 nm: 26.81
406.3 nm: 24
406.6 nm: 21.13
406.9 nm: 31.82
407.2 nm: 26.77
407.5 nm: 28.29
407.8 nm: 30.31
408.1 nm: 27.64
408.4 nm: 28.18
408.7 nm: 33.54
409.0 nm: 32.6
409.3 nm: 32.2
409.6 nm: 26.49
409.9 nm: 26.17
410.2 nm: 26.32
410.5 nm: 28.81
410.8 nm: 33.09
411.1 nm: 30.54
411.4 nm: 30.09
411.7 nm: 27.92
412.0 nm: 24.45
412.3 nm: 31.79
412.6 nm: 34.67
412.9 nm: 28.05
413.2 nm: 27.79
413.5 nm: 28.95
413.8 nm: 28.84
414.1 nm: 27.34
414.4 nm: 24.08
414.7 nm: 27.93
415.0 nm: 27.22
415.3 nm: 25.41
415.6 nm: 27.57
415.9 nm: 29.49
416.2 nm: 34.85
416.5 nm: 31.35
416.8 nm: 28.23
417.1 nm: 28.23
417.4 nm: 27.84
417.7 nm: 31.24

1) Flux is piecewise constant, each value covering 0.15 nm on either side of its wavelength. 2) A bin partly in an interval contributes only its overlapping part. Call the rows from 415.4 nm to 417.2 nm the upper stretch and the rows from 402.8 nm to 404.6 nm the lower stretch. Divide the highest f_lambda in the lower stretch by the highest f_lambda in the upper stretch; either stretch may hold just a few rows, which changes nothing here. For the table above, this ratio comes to 1.13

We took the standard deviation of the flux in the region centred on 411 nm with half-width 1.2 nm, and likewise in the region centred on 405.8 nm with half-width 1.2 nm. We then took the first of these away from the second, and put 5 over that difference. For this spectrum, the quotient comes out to 9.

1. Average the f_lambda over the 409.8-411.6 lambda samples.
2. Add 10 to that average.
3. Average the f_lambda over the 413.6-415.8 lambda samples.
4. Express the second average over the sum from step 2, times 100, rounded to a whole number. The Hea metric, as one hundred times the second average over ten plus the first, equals 69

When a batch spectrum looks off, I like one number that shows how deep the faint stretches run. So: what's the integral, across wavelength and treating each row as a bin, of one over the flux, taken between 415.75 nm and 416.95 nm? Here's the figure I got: 0.039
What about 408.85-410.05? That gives 0.041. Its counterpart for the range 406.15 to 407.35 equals 0.047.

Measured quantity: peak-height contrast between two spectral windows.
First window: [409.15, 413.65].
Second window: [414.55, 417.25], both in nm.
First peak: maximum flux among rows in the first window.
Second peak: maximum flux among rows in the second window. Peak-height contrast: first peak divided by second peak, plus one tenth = 1.09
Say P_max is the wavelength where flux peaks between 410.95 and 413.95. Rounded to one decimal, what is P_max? 412.6 nm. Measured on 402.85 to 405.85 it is 404.2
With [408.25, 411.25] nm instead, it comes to 408.7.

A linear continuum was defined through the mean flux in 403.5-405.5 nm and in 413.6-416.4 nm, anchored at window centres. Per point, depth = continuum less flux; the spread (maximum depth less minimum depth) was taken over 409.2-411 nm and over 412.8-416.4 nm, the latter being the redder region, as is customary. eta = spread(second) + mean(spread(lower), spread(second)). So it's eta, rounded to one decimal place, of 20.6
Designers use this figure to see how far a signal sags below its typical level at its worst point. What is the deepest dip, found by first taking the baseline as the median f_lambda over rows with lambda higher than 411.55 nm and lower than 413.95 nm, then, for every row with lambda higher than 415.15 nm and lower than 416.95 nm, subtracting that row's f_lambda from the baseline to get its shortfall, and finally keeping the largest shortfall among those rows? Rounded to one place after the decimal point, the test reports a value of 3.0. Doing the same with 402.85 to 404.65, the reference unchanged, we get -2.1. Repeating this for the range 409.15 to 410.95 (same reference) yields 2.3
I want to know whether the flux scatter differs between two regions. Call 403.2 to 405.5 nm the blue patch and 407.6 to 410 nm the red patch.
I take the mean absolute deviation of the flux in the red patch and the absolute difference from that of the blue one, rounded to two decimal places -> 0.32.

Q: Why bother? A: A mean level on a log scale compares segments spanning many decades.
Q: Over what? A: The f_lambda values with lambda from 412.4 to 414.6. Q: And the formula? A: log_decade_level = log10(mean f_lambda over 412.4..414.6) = 1.46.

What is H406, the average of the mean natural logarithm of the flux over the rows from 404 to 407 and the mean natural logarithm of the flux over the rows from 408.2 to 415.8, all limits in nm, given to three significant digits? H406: 3.35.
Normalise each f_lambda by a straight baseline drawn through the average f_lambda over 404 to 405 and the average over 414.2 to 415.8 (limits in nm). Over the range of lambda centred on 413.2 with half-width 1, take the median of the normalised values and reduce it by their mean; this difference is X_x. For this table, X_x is -0.02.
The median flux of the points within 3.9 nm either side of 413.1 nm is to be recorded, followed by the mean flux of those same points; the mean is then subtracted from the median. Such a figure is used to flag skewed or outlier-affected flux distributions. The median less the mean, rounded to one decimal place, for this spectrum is -0.7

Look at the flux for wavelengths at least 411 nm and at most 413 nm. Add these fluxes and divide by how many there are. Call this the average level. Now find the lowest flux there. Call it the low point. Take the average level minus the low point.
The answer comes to 5.2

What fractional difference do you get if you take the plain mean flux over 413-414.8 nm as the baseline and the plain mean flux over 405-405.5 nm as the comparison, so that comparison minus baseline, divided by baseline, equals 0.04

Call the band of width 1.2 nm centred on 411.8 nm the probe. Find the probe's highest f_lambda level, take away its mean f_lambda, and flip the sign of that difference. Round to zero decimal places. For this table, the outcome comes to -3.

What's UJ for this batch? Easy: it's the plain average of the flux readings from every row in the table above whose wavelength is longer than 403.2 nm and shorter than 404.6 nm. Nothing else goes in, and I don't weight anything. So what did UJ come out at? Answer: 34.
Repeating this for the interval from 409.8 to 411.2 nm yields 29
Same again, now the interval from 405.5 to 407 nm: 27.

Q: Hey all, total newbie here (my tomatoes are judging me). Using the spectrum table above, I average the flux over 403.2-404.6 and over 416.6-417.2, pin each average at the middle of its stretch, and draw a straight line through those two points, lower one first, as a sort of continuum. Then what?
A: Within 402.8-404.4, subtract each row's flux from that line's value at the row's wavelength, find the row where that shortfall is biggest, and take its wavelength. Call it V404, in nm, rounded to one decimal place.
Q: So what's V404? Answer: 403.0 nm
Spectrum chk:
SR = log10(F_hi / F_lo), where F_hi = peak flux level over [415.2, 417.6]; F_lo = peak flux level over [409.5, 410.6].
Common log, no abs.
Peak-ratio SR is 0.08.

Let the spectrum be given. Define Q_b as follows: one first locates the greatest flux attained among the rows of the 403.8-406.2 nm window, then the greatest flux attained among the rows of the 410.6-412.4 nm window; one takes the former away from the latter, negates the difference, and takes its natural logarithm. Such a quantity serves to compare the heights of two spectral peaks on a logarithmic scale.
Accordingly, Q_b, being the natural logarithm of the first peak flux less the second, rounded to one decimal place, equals 1.8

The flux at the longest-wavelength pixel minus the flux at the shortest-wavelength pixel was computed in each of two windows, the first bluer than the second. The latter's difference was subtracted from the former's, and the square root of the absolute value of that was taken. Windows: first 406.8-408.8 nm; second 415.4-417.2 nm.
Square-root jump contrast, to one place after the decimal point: 1.0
